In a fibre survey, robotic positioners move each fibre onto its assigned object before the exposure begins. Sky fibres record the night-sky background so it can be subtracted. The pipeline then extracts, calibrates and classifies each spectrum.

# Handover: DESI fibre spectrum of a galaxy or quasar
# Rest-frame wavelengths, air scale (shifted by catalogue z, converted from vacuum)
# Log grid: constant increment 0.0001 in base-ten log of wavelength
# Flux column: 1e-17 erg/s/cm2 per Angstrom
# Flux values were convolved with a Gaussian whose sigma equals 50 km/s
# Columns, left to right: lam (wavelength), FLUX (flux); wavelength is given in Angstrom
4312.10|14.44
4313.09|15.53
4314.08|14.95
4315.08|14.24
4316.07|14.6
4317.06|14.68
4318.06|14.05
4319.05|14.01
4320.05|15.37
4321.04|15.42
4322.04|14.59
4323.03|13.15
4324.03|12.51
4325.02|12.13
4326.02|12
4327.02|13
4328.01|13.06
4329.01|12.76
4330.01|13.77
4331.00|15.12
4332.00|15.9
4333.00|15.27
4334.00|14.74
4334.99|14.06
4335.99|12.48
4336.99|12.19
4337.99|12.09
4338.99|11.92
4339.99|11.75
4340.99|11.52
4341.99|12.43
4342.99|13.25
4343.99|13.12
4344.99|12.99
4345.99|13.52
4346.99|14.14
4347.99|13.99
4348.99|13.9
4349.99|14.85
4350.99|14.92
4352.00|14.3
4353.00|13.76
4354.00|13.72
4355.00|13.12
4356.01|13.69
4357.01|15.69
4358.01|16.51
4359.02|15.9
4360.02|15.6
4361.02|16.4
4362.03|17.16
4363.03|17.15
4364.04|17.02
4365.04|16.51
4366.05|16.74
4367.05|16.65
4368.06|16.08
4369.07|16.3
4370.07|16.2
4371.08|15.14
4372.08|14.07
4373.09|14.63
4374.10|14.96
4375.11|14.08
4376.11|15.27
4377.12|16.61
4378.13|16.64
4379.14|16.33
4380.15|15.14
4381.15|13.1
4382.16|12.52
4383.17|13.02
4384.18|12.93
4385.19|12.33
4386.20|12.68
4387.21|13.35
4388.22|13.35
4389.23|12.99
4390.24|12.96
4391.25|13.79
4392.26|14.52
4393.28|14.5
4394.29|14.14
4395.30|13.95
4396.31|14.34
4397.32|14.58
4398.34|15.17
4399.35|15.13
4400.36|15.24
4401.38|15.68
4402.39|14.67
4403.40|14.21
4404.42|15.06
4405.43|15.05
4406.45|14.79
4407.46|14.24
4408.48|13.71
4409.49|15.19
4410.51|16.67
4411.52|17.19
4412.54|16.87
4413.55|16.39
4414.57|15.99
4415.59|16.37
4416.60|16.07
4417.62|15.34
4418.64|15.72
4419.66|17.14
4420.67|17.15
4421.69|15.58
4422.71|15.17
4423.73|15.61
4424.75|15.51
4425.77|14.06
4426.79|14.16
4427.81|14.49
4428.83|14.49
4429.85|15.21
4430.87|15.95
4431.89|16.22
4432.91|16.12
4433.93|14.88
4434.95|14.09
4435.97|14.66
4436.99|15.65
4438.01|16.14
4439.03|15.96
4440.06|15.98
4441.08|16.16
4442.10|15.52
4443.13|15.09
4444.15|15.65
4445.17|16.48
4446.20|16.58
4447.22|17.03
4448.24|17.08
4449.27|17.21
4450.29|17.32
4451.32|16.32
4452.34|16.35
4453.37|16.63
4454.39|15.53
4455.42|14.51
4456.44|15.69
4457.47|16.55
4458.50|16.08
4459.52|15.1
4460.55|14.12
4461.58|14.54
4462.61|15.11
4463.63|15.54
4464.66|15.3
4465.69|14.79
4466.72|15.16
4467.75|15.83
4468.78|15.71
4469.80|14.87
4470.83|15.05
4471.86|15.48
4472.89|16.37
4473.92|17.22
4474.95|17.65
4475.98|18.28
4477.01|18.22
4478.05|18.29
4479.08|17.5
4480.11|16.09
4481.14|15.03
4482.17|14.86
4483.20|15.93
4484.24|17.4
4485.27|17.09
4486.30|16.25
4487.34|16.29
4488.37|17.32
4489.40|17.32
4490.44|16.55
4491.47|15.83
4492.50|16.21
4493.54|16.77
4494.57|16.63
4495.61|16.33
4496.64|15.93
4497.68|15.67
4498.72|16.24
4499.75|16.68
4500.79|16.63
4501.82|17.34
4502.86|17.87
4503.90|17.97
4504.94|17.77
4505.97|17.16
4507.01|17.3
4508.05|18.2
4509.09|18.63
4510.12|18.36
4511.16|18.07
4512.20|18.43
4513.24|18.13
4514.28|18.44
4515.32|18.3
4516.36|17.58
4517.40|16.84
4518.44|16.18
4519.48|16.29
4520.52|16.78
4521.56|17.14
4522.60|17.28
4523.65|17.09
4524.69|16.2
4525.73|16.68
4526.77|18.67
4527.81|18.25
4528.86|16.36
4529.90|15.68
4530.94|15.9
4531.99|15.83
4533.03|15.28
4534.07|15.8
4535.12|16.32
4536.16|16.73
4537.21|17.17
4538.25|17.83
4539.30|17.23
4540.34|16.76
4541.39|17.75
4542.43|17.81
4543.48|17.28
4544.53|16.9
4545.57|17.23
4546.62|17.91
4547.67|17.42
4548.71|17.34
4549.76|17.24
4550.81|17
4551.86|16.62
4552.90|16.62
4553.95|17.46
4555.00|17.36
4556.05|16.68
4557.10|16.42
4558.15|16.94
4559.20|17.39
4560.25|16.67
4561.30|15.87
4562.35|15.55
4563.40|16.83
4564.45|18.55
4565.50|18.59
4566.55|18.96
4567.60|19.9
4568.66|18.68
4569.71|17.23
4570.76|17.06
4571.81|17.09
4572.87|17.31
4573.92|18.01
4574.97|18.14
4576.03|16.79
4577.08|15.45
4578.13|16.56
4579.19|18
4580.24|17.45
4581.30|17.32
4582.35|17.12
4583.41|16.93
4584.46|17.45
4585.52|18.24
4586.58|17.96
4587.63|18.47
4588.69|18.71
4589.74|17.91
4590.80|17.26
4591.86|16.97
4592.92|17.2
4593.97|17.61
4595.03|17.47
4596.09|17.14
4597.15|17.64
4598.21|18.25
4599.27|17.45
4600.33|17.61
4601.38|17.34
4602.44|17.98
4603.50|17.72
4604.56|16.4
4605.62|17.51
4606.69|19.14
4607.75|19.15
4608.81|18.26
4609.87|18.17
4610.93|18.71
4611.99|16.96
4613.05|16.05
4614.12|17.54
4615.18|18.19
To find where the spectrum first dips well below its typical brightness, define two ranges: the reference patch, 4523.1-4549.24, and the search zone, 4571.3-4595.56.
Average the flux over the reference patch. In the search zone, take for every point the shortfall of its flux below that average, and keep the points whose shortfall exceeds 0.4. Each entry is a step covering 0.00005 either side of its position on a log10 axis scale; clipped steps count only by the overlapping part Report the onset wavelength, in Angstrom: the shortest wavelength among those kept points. 4577.08 Angstrom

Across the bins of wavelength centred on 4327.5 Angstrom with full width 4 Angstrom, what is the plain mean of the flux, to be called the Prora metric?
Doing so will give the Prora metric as 12.7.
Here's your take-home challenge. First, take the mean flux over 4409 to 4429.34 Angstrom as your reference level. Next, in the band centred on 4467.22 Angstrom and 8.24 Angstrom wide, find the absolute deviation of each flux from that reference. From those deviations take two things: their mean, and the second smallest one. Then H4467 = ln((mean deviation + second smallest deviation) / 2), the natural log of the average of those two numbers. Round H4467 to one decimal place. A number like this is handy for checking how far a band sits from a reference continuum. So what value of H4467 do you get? -1.3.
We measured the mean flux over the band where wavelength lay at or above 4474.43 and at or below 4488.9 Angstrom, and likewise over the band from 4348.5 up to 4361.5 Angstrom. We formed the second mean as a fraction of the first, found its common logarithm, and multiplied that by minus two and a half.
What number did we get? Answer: 0.14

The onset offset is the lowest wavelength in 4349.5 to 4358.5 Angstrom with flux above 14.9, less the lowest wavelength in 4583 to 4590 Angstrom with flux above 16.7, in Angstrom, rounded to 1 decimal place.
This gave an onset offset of -232.4 Angstrom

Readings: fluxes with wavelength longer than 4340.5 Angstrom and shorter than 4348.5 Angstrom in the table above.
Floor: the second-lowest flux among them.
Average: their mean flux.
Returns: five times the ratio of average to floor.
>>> 5.28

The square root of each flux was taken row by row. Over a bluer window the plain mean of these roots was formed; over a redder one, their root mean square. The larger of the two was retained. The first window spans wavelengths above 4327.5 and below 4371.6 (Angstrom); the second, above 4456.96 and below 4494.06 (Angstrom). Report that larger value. 4.02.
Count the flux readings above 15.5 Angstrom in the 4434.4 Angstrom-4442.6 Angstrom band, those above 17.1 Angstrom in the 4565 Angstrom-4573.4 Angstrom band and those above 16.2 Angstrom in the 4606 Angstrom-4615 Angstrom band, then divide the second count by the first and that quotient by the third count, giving 0.14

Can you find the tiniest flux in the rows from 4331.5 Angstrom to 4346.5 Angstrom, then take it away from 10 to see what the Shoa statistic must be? -1.5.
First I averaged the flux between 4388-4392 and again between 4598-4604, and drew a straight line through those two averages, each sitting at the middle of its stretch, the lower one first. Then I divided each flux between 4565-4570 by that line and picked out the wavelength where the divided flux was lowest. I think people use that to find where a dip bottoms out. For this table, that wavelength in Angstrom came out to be 4569.71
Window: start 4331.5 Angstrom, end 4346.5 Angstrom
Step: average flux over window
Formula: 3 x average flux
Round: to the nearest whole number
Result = 39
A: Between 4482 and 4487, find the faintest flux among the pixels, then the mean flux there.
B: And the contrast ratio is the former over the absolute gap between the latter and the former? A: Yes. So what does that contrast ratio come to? 10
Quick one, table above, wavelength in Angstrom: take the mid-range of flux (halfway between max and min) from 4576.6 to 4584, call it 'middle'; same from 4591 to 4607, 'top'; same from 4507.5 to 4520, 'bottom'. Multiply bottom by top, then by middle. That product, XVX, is 5173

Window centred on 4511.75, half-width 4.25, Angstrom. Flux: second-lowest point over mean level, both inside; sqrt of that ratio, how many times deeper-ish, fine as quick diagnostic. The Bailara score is 0.995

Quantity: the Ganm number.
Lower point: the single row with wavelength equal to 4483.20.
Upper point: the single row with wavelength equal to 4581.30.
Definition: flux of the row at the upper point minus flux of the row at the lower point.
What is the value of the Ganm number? 1.4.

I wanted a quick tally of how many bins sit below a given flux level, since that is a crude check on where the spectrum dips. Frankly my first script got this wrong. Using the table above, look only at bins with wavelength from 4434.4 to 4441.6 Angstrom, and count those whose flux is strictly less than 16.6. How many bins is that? 7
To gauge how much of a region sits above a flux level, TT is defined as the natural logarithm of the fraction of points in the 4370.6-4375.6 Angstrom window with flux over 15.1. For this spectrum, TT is -1.61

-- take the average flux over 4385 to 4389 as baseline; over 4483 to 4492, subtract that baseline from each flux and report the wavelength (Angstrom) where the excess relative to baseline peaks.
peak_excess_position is 4484.24 Angstrom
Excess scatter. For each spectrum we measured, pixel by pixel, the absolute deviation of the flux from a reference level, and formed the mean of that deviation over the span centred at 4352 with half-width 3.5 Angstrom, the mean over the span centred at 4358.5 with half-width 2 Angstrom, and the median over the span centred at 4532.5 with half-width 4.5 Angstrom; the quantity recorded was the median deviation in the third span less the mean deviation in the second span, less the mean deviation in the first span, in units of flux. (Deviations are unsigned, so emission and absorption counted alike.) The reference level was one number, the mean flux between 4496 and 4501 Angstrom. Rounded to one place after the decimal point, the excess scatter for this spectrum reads -2.2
